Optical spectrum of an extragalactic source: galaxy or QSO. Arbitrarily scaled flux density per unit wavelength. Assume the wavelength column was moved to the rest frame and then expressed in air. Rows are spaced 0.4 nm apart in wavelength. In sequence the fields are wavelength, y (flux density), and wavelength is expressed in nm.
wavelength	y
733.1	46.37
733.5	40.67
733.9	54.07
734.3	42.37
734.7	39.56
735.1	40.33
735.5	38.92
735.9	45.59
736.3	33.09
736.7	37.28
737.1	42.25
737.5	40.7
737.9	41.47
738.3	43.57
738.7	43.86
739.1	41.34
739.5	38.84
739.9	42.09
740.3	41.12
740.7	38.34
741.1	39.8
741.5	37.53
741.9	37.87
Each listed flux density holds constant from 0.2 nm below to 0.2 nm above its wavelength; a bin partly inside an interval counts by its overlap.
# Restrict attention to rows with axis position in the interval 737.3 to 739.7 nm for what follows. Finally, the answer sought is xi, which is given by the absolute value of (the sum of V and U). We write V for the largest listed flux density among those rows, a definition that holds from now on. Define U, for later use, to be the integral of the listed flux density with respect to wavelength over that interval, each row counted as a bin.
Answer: 144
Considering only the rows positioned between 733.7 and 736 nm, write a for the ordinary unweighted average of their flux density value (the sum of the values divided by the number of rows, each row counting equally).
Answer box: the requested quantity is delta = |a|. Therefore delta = 43.5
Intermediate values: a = 43.5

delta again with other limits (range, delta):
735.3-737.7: 39.6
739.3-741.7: 39.6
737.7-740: 41.9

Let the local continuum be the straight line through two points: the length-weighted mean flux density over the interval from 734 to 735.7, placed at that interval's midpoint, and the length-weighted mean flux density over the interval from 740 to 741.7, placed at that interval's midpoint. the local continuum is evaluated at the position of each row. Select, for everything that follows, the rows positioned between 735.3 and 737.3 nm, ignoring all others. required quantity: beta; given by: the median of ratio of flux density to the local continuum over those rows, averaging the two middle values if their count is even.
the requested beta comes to 0.95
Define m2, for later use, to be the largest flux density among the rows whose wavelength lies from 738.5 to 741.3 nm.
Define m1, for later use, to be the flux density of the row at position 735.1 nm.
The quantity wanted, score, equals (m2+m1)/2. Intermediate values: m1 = 40.33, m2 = 43.86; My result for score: 42.1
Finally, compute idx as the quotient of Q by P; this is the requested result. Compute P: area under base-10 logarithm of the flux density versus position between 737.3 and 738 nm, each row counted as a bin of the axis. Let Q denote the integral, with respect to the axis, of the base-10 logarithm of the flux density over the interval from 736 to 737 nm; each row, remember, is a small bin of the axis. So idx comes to 1.39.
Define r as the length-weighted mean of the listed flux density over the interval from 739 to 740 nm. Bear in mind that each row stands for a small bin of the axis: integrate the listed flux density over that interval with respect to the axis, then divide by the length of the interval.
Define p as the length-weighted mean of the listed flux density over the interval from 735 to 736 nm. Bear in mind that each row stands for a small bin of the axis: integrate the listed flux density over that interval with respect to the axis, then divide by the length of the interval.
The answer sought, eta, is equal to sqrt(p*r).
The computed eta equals 41.0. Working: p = 41.3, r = 41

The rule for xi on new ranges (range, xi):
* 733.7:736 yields 154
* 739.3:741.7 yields 137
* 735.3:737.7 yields 141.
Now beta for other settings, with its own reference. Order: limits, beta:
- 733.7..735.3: 1.00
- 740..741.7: 0.99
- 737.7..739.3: 1.06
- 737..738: 1.03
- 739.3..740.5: 1.04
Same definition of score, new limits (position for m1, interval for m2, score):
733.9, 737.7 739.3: 49.0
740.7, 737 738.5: 41.0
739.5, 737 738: 40.5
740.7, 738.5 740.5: 41.1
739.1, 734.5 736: 43.5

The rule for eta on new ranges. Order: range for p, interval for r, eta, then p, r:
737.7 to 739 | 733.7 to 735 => 43.9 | 42.8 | 45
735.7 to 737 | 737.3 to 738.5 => 40.4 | 38.9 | 42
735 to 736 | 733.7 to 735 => 43.1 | 41.3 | 45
